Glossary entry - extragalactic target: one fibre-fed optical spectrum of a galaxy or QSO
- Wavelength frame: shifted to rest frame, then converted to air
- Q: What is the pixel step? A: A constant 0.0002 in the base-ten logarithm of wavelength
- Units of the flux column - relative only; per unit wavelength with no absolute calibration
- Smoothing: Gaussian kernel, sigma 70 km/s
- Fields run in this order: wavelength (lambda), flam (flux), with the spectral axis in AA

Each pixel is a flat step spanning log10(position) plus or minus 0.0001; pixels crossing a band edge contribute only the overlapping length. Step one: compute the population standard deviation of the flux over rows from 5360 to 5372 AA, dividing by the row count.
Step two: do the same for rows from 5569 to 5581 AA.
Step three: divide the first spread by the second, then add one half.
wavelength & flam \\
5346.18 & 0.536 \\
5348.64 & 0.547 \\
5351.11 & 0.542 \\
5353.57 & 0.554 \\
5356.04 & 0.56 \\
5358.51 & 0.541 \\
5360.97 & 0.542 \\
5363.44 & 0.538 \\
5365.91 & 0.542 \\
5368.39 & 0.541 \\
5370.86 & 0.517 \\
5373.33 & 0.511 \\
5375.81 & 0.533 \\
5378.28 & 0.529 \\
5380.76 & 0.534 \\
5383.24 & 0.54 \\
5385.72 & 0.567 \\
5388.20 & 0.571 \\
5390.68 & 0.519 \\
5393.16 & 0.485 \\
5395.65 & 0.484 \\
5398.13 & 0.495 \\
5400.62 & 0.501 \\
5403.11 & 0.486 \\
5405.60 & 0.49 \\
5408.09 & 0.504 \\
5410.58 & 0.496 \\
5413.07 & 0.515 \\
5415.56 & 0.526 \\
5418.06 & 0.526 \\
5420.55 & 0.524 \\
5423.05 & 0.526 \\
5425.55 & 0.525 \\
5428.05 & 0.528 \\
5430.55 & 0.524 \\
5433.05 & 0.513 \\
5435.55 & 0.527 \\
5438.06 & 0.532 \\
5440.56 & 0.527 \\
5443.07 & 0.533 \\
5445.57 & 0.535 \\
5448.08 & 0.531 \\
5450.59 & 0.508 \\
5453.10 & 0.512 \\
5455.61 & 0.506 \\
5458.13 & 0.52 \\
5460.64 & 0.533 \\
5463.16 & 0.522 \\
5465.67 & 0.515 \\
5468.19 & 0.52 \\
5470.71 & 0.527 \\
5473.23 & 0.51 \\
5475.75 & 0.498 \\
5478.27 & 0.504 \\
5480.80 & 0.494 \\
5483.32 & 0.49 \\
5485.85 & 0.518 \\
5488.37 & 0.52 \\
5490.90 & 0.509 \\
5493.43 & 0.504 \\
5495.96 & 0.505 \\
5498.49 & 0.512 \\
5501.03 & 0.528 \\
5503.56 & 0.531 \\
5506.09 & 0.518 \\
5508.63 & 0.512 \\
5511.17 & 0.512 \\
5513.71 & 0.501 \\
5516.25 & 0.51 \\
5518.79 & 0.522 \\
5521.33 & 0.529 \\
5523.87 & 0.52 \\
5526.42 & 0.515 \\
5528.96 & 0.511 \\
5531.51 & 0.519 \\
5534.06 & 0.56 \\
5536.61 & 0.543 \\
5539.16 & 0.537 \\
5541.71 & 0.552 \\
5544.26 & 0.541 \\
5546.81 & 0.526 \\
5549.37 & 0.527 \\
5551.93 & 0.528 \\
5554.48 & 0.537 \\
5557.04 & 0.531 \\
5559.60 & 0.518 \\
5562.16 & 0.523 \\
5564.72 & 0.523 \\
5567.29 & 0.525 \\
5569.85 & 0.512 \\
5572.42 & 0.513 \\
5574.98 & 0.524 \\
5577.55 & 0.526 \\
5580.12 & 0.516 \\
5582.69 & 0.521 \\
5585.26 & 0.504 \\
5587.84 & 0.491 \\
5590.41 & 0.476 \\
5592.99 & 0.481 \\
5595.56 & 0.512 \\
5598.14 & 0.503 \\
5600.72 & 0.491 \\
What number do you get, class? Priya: 2.17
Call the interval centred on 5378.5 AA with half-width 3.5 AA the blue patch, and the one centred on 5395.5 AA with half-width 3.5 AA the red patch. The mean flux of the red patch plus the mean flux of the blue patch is 1.020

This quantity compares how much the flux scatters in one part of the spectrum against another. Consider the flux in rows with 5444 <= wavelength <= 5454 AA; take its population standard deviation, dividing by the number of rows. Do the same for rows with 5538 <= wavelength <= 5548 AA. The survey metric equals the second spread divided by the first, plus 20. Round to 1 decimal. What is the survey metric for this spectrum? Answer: 20.8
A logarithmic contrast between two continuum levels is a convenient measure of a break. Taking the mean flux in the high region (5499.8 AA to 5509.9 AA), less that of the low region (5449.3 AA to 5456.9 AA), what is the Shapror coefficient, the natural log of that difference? -4.3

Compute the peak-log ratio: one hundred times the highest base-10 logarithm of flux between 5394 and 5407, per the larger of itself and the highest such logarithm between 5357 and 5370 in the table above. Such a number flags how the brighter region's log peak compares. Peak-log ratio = 113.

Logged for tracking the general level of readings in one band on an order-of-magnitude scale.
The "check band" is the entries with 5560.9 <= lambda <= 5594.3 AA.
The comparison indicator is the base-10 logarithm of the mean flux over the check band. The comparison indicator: -0.292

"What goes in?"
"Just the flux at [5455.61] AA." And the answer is 0.506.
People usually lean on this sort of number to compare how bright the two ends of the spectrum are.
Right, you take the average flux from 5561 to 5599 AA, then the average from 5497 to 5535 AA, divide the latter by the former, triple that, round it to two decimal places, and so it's 3.06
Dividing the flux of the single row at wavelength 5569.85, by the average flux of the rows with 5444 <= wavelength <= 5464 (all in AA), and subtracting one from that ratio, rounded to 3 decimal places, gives -0.017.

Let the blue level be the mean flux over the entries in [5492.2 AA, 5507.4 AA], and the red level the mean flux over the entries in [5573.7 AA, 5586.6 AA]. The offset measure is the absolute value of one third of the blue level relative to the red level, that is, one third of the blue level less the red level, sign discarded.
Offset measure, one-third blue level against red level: 0.346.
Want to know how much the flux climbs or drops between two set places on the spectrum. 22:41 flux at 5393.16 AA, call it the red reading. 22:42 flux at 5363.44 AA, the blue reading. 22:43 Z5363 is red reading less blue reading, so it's -0.05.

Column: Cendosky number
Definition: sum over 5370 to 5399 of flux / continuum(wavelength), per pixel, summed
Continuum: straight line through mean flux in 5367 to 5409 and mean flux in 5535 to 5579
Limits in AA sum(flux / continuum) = 12.1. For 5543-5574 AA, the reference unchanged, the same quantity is 11.9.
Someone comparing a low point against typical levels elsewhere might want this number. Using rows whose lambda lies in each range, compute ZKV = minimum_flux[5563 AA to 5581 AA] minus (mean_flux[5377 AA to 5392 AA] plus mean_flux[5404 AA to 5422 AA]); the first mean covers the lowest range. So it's -0.543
